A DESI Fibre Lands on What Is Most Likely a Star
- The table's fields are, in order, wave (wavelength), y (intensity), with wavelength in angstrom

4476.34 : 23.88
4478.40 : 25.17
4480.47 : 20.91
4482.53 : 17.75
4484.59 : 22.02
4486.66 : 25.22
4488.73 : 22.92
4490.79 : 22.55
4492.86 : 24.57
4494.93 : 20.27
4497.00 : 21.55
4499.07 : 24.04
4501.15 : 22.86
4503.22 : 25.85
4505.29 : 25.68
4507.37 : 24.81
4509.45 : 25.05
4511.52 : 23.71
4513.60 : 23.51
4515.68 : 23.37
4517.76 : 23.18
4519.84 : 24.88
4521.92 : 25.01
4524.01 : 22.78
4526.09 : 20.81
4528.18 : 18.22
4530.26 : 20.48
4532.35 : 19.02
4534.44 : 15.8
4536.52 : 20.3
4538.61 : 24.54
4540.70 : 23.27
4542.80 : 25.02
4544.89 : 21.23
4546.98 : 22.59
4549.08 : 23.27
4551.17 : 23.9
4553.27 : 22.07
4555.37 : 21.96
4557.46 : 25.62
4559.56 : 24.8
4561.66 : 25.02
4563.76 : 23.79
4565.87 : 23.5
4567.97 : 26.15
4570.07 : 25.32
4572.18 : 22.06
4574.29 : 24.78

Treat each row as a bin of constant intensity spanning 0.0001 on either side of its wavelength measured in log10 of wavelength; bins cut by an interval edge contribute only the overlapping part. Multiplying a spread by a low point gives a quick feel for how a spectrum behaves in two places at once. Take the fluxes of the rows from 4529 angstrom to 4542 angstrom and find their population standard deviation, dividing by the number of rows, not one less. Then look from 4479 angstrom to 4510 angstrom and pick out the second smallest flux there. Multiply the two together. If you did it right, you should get 58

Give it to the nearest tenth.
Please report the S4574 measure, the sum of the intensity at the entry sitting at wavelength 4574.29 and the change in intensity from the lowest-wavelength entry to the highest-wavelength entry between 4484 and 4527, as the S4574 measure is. 23.6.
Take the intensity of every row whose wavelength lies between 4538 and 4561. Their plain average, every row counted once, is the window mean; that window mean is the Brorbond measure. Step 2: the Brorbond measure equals 23.5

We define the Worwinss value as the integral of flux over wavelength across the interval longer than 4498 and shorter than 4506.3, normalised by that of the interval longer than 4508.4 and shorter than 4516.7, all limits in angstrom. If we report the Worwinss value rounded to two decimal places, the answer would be 1.03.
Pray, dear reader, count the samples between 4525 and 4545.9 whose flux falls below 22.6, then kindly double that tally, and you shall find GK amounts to 14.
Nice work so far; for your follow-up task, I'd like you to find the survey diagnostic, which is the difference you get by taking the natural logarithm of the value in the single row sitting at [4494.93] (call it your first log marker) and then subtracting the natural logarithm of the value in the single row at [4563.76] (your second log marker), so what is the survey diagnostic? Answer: -0.16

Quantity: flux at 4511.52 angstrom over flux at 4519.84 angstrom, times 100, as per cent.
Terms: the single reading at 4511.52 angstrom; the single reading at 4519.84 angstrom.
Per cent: 95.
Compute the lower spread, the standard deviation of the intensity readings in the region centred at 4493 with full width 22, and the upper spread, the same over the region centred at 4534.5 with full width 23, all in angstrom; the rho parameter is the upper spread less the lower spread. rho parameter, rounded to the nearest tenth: 0.4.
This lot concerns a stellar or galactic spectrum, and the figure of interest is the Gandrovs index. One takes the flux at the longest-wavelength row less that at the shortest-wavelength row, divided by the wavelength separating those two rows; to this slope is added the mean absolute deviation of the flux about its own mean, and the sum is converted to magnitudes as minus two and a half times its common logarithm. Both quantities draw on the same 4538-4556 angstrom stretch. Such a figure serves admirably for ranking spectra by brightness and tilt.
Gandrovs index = 0.17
